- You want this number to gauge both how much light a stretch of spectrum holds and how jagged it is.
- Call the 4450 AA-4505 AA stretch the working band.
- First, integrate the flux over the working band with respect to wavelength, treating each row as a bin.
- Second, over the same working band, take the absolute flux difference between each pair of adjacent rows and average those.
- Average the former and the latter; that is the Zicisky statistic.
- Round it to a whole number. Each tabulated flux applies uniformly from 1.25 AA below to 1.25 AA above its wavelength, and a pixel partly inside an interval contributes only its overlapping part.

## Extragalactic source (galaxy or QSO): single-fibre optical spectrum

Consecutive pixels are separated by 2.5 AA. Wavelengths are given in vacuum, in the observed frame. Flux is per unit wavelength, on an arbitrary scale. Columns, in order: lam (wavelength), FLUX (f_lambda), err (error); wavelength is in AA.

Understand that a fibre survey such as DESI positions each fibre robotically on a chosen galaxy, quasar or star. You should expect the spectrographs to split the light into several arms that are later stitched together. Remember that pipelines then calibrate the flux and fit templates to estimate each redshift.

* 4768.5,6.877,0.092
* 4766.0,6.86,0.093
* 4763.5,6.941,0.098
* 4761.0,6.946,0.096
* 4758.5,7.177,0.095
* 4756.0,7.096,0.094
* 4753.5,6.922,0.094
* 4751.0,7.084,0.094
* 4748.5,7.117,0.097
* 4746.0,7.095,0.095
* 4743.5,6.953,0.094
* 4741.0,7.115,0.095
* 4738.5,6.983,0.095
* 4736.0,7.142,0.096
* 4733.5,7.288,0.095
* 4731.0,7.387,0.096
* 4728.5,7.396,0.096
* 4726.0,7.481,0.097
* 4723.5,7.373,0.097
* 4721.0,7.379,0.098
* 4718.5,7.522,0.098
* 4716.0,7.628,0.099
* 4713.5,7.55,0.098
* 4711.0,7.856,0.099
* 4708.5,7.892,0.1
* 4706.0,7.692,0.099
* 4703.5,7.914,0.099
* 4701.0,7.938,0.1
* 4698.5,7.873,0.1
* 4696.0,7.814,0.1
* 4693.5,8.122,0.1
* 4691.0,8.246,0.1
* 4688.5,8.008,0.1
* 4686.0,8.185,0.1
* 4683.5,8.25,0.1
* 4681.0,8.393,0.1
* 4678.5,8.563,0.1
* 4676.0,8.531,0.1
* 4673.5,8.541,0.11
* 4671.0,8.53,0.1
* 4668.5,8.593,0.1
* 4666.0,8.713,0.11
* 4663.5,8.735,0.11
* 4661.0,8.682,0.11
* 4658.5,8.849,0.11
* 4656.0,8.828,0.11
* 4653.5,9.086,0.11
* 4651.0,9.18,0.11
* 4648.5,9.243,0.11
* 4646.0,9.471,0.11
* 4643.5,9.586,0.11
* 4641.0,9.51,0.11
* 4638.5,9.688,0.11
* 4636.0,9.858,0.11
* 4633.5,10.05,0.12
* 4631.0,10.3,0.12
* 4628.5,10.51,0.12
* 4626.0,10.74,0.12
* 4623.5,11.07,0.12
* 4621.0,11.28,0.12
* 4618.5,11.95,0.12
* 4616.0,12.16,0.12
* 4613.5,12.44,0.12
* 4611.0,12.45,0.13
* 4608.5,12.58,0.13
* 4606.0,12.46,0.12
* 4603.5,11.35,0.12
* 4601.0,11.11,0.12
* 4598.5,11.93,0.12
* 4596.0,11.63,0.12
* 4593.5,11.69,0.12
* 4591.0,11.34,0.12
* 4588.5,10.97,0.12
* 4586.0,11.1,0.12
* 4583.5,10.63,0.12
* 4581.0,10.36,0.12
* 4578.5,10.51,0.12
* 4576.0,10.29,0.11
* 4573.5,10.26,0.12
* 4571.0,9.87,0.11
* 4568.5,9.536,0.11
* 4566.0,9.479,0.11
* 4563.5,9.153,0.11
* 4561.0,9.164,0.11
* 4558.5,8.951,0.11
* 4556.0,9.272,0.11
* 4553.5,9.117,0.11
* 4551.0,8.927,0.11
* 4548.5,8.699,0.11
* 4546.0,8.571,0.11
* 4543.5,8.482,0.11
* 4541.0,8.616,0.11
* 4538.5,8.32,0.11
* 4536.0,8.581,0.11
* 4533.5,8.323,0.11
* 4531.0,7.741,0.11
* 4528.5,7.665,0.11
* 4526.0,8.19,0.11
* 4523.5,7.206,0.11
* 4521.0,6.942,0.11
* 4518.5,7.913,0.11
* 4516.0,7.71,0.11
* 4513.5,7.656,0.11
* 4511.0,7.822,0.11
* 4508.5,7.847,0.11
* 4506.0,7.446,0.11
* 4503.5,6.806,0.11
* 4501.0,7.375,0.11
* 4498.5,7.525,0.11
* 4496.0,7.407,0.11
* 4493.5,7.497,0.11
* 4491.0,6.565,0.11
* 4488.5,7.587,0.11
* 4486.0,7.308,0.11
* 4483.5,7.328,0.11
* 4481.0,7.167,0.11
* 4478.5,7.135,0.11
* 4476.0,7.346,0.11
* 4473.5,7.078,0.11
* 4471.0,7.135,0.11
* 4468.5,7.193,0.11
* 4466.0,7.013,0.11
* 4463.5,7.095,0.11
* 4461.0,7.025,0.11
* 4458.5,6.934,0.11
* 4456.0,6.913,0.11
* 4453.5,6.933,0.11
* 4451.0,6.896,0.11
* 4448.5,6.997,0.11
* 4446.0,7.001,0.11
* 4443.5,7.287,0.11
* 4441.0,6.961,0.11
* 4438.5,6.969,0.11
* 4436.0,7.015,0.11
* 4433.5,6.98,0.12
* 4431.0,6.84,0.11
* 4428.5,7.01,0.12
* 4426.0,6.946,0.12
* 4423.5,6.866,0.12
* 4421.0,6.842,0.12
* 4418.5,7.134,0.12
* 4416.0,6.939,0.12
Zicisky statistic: 197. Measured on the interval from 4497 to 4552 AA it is 218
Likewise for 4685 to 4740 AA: 211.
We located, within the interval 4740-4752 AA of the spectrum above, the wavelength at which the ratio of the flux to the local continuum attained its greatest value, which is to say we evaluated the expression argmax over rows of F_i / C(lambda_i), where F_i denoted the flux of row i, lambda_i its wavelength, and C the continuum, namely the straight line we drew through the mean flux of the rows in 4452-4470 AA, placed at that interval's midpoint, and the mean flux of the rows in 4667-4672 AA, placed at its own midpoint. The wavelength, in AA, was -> 4741.0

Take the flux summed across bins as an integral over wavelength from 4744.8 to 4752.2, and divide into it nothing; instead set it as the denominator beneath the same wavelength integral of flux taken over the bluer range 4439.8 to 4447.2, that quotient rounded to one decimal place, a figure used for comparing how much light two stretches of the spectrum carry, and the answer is 1.0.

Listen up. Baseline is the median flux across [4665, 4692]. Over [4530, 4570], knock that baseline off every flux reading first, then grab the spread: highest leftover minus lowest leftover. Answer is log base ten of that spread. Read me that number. 0.25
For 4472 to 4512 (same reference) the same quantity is 0.11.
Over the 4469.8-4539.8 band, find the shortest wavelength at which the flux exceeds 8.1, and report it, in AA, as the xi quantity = 4526.0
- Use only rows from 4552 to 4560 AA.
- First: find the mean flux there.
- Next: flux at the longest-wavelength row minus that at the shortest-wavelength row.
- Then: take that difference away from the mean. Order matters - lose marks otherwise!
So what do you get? 9.3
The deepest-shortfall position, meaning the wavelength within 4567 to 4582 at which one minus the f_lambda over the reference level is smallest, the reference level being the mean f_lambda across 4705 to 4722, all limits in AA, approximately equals 4578.5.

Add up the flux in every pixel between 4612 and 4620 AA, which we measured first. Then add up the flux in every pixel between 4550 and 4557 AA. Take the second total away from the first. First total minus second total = 9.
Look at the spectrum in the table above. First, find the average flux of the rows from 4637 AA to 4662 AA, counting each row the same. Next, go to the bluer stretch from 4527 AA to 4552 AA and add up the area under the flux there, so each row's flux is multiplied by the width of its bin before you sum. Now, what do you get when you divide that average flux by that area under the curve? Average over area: 0.044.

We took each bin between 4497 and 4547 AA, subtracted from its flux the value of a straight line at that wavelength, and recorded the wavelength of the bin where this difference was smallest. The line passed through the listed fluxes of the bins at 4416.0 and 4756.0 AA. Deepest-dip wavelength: 4503.5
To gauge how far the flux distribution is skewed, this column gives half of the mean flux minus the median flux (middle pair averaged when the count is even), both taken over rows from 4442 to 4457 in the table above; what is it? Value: 0.020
